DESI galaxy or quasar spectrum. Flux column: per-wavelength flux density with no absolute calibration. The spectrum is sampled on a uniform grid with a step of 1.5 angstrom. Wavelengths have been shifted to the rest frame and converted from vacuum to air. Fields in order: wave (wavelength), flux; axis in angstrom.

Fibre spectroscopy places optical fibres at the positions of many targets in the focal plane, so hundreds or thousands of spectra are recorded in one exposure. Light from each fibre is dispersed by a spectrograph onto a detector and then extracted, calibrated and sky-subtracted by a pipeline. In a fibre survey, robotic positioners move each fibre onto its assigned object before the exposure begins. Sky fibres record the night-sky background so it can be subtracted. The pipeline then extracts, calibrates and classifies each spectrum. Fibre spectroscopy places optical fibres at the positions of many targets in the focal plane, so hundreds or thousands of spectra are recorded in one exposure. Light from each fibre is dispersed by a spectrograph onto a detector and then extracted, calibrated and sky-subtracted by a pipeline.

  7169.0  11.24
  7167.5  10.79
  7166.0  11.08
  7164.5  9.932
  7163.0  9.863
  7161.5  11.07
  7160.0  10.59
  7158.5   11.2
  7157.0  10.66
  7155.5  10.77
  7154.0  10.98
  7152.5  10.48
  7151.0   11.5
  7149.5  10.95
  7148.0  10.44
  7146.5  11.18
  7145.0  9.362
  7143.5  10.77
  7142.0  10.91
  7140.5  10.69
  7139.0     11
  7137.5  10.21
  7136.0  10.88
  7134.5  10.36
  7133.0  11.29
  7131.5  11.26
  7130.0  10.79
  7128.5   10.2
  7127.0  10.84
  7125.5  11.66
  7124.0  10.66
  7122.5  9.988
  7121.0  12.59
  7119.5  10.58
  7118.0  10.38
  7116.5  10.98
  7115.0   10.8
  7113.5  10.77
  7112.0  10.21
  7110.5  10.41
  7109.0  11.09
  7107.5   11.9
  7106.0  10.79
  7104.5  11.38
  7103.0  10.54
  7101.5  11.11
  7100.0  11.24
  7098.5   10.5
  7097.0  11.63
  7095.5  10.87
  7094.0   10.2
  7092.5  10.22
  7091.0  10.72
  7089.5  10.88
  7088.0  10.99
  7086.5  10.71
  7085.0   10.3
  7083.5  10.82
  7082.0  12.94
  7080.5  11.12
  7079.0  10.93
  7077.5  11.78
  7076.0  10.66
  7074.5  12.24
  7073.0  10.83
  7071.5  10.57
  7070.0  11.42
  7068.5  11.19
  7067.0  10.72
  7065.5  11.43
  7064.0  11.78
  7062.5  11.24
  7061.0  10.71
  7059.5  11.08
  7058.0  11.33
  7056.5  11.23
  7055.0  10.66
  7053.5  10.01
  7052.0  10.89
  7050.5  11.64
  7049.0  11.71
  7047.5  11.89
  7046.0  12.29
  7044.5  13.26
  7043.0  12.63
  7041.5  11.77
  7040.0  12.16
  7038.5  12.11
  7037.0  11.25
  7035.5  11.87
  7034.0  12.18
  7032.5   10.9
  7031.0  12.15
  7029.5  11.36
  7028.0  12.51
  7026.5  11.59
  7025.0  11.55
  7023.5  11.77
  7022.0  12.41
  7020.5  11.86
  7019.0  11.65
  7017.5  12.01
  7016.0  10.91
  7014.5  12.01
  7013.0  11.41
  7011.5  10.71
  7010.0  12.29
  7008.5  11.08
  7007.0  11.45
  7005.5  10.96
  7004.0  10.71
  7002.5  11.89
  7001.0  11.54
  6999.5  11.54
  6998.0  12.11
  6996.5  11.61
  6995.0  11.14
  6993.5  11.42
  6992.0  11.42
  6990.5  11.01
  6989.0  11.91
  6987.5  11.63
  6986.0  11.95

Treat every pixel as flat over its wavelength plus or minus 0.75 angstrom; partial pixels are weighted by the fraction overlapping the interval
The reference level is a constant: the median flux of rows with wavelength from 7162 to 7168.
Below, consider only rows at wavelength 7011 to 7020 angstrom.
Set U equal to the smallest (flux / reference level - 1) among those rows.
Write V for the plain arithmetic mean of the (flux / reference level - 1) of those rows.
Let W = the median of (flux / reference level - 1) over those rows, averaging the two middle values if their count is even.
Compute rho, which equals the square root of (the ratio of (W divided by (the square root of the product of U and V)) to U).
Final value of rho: 7.5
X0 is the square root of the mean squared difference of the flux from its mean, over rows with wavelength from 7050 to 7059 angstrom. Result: 0.53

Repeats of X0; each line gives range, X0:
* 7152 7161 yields 0.24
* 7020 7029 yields 0.38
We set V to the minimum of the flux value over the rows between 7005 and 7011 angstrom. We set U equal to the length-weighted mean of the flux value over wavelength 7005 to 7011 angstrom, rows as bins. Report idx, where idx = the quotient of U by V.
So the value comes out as 1.04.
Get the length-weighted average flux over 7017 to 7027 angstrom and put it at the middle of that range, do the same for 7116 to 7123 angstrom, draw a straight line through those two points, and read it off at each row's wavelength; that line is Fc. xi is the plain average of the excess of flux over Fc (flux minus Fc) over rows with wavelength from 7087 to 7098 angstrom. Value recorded -0.40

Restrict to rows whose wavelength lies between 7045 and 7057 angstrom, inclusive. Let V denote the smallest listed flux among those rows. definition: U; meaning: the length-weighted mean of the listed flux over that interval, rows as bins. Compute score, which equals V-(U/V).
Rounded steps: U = 11.3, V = 10.01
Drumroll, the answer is 8.9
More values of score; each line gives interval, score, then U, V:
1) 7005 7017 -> 9.6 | 11.4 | 10.71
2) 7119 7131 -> 8.9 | 10.9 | 9.988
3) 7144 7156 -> 8.2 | 10.7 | 9.362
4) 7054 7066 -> 9.6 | 11.2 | 10.66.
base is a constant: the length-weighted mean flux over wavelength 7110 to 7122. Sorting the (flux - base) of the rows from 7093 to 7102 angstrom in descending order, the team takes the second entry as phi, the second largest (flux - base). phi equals 0.4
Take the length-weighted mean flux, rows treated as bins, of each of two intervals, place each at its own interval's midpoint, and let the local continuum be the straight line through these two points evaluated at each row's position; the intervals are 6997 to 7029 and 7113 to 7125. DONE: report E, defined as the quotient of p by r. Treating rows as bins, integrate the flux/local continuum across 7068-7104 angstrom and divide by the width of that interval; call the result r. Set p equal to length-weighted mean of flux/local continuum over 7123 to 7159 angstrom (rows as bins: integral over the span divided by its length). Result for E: 1.01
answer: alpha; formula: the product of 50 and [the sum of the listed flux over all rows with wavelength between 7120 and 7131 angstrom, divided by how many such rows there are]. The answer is 548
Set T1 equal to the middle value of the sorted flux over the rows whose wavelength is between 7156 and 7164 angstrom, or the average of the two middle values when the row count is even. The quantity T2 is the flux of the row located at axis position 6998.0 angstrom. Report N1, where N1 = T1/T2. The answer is 0.88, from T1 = 10.7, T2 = 12.11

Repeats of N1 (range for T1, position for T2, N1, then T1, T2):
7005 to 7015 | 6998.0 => 0.94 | 11.4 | 12.11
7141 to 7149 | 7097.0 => 0.93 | 10.8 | 11.63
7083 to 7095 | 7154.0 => 0.98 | 10.7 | 10.98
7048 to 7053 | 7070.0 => 1.02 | 11.6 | 11.42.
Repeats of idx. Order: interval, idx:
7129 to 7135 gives 1.05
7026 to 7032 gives 1.05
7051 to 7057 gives 1.07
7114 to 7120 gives 1.03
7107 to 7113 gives 1.06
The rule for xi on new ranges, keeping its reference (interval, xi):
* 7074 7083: 0.30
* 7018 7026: 0.01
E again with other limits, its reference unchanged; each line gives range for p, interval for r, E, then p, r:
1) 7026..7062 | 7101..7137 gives 1.02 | 1.02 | 1.002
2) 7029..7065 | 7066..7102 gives 1.03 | 1.02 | 0.992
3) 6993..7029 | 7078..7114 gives 1.00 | 1.00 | 0.992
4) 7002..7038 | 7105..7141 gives 1.00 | 1.00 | 1.002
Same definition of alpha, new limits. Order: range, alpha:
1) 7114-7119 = 536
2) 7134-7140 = 531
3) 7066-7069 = 548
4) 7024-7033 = 584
